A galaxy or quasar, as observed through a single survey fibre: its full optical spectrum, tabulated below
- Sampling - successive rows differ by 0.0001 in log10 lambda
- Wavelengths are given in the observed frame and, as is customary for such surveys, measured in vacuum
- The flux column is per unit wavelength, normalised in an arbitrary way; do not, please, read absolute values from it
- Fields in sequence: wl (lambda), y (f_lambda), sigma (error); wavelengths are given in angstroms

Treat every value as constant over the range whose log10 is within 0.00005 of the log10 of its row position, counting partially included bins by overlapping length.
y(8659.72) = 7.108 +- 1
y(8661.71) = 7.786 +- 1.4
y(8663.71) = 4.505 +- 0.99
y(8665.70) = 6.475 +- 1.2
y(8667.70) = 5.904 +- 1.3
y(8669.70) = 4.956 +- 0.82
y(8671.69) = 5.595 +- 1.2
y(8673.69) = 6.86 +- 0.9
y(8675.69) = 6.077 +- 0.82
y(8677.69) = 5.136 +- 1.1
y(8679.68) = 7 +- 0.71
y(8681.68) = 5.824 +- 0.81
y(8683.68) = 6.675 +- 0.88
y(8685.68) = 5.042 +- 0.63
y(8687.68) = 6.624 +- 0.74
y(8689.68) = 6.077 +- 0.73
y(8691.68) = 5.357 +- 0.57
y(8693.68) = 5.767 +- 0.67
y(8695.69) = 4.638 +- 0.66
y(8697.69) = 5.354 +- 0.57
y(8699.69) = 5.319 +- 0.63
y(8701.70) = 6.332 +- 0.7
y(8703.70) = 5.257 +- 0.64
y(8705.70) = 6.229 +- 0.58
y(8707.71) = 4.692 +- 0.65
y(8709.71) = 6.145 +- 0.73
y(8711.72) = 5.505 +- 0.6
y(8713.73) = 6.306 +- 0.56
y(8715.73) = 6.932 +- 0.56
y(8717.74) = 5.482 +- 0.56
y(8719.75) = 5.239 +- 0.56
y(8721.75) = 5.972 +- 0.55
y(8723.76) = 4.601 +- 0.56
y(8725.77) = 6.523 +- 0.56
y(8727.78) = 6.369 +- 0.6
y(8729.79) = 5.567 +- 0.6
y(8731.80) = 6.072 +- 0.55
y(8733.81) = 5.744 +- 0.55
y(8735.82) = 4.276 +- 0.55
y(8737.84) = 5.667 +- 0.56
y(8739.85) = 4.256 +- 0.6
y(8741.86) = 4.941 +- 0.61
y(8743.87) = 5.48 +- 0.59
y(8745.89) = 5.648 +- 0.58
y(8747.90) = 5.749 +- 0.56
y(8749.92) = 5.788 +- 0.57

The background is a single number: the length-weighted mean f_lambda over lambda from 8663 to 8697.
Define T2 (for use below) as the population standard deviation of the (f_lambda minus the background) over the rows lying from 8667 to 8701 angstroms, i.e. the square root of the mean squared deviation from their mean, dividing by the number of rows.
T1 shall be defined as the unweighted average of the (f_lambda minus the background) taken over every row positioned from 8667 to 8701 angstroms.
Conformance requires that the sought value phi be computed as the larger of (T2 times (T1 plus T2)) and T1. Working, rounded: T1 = -0.02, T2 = 0.68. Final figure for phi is 0.45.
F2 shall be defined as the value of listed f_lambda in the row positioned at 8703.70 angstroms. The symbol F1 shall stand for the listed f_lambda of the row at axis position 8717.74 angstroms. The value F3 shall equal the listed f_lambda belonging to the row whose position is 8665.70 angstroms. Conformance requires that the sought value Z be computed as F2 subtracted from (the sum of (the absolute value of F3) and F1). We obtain 6.7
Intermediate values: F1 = 5.482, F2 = 5.257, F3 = 6.475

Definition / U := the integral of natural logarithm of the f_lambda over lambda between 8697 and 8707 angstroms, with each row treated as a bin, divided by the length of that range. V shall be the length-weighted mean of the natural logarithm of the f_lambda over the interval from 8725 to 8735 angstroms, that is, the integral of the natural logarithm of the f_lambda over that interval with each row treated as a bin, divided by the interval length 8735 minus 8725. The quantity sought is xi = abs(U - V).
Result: 0.058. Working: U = 1.73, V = 1.79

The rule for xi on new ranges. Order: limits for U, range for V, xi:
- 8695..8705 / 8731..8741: 0.055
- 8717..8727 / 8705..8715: 0.037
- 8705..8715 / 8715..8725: 0.031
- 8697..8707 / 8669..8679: 0.017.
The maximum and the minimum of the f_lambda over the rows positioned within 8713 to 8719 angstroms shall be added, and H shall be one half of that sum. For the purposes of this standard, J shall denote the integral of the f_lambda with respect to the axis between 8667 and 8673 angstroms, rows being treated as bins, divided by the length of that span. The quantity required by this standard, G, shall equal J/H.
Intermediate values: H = 6.2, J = 5.5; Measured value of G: 0.89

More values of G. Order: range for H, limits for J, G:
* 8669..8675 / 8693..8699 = 0.88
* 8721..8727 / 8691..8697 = 0.94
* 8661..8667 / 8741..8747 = 0.87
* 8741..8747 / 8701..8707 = 1.11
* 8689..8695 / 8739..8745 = 0.86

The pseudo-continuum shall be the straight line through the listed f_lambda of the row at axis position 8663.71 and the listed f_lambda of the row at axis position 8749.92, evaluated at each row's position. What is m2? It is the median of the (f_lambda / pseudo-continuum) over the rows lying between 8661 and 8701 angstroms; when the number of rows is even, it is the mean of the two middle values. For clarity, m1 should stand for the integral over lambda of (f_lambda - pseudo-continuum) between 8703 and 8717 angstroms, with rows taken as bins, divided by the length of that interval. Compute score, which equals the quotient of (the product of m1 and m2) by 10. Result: 0.08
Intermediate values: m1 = 0.7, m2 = 1.22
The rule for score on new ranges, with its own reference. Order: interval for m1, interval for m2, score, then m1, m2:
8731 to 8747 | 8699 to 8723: -0.04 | -0.4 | 1.08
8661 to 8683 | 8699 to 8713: 0.14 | 1.4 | 1.06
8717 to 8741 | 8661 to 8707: 0.00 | 0.0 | 1.21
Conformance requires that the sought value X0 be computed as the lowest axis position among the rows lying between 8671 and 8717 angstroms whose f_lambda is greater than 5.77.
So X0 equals 8673.69 angstroms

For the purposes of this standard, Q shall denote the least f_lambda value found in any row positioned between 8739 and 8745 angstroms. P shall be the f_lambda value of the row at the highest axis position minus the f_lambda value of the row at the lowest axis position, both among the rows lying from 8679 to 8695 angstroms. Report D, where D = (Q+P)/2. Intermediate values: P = -1.2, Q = 4.256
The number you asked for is 1.5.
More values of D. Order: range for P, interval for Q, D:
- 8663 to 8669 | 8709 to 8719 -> 3.4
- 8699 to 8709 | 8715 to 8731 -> 2.0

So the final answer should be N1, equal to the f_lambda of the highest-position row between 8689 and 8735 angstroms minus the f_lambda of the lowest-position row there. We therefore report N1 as -0.3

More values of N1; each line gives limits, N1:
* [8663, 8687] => 0.5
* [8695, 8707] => 1.6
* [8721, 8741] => -1.7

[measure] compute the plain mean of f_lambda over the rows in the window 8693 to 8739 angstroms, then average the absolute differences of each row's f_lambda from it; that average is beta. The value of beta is 0.54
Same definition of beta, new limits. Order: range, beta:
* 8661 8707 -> 0.66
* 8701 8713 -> 0.54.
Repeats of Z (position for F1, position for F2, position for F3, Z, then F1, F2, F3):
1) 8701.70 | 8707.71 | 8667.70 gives 7.5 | 6.332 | 4.692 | 5.904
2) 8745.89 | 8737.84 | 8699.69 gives 5.3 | 5.648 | 5.667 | 5.319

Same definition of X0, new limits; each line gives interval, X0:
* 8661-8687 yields 8661.71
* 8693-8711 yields 8701.70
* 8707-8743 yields 8709.71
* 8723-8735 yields 8725.77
